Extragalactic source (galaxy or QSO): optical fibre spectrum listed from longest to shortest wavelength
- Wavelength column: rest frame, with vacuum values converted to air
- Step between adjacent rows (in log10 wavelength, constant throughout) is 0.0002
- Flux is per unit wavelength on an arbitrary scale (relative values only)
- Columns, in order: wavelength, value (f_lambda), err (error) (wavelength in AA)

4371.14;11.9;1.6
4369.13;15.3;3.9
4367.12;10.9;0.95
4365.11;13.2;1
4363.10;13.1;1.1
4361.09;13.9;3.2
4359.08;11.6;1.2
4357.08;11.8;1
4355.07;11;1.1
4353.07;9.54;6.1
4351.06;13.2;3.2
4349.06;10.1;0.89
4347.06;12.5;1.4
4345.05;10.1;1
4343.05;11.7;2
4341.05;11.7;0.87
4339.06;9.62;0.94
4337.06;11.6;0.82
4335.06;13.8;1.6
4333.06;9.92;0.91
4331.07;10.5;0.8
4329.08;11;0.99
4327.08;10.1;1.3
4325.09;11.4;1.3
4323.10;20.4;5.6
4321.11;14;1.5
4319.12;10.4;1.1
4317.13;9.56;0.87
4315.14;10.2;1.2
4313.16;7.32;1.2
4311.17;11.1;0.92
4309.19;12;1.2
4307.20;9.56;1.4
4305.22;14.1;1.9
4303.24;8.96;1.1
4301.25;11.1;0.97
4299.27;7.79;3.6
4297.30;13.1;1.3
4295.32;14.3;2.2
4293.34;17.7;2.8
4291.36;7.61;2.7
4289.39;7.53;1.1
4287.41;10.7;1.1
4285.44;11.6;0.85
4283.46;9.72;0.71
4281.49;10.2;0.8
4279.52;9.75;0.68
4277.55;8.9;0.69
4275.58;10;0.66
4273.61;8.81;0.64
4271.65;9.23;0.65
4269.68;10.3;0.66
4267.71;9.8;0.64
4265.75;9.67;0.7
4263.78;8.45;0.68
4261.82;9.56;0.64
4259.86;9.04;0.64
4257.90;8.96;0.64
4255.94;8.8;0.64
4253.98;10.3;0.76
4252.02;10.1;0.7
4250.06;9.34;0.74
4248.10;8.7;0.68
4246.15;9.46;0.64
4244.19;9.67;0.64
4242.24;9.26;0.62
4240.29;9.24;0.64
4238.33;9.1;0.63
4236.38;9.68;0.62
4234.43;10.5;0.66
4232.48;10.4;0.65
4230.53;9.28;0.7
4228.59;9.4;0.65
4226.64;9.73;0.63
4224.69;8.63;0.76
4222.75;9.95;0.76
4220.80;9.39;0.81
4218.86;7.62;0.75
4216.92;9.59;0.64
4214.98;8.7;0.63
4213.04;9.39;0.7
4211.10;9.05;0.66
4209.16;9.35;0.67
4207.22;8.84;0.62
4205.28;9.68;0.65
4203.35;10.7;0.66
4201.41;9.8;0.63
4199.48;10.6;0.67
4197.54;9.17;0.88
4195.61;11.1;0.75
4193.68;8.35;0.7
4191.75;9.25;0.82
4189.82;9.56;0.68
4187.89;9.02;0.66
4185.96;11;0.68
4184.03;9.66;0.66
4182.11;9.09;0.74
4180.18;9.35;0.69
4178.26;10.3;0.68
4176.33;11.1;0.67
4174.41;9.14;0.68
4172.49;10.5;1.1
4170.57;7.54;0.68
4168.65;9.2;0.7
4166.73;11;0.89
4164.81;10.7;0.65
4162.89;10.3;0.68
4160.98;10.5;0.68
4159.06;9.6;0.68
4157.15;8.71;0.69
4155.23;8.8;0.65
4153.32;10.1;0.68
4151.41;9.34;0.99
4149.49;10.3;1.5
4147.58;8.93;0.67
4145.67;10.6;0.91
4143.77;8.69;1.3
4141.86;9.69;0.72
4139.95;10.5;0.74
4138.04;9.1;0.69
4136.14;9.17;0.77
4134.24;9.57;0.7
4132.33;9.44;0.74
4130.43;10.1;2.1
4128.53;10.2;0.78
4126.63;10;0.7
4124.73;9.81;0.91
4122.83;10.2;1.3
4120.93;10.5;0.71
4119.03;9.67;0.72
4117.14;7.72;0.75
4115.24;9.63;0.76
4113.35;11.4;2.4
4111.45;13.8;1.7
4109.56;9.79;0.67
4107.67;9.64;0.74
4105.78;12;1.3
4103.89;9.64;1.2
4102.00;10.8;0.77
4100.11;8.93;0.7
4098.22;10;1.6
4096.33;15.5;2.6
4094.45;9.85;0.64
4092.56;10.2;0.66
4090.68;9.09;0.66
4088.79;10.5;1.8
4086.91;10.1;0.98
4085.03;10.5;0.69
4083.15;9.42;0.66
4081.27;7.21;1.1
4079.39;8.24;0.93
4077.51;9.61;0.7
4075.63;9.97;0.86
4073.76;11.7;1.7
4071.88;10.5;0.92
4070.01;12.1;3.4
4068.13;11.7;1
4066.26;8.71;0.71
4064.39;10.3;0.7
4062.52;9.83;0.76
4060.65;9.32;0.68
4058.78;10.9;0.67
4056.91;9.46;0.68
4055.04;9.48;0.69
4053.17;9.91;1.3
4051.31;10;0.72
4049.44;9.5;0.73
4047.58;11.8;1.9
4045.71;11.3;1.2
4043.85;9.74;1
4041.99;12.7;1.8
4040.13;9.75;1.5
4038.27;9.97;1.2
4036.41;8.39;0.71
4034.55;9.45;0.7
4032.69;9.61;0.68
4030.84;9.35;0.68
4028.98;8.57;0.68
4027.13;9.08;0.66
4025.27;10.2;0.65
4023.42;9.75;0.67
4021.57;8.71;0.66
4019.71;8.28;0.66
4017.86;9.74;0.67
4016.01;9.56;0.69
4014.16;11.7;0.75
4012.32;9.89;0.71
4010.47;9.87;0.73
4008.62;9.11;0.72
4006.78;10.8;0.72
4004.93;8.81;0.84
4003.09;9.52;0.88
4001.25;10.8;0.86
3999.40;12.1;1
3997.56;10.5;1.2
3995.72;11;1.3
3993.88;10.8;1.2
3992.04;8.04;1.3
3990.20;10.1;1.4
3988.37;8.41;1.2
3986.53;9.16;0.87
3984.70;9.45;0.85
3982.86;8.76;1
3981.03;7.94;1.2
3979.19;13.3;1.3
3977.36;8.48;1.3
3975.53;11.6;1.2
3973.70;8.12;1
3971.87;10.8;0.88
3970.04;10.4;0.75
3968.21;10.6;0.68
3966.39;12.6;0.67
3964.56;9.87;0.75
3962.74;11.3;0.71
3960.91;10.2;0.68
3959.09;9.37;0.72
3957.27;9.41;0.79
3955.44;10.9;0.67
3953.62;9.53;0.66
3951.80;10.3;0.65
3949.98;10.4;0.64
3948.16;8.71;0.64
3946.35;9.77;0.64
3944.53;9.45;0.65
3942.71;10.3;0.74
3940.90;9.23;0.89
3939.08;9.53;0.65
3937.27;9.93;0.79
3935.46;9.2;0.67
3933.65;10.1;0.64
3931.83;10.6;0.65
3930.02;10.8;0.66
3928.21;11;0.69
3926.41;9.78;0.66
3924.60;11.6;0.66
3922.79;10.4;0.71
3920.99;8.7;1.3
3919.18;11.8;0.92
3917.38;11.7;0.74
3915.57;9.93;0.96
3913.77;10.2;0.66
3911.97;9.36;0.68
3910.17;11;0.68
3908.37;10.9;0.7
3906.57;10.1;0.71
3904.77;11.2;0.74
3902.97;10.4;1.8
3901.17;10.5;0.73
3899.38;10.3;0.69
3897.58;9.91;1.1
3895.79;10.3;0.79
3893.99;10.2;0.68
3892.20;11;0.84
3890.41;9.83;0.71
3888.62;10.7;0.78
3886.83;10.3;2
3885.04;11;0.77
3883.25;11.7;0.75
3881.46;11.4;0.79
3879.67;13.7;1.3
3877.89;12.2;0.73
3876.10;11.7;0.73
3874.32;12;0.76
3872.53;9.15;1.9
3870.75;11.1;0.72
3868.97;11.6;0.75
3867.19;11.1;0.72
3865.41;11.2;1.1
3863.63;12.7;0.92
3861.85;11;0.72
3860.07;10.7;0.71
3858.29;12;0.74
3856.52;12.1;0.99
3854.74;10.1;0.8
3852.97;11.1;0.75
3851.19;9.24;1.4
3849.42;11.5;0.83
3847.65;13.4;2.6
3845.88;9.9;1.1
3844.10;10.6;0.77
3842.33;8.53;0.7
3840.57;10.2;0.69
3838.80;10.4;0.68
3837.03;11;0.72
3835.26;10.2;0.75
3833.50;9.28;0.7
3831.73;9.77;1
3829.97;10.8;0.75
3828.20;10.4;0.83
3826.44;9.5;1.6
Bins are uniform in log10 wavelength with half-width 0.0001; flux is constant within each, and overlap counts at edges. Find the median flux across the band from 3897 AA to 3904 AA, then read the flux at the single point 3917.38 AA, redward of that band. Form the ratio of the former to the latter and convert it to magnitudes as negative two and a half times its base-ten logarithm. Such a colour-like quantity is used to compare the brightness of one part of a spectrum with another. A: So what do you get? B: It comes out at 0.13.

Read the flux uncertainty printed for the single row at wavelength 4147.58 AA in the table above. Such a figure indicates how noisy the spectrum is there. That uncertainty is 0.67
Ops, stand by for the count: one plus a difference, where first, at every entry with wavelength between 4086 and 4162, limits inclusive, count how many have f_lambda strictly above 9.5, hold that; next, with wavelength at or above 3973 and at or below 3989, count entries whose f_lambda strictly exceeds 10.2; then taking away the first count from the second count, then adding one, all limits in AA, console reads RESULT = -26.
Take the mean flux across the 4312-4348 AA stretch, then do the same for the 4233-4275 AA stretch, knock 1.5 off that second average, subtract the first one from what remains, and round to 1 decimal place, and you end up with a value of -3.5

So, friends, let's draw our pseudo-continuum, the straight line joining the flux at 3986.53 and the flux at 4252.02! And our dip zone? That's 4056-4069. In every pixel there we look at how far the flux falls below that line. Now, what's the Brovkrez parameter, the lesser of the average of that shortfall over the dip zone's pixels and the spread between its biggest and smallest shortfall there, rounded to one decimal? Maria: -0.6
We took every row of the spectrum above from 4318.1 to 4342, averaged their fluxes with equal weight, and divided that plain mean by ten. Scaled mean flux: 1.20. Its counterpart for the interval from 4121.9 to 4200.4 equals 0.97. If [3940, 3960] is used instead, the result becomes 0.98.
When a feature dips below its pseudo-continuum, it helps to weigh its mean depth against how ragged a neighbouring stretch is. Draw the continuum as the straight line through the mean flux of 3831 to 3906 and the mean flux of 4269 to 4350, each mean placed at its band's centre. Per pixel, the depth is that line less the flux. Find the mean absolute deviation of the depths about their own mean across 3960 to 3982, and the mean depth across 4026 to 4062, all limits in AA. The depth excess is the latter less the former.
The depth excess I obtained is -0.3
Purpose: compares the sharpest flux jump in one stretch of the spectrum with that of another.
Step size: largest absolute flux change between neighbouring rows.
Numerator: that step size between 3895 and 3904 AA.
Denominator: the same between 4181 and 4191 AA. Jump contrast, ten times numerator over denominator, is 2.0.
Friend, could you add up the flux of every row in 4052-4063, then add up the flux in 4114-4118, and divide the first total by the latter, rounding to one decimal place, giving 3.4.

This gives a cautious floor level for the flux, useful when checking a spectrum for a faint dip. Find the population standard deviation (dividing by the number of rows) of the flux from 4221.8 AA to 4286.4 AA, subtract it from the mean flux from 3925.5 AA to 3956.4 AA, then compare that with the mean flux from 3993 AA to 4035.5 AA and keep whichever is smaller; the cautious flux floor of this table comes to 9.3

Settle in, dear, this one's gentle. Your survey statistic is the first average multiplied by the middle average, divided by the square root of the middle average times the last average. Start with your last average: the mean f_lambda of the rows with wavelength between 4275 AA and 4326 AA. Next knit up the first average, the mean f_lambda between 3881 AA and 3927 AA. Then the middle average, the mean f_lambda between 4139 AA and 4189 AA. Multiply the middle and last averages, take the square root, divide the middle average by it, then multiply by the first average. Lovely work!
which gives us 9.9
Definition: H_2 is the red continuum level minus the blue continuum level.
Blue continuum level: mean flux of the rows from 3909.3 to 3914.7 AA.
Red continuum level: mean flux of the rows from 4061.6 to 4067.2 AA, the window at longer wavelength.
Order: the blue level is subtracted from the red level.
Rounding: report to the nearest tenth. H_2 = -0.6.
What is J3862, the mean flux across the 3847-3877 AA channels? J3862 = 11.3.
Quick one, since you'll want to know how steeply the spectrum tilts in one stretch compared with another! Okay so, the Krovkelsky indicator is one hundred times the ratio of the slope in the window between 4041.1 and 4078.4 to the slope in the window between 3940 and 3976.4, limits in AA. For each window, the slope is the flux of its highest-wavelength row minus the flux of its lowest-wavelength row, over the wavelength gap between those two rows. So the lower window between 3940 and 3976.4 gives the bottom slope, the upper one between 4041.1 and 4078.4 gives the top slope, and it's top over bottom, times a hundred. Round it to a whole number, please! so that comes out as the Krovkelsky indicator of -127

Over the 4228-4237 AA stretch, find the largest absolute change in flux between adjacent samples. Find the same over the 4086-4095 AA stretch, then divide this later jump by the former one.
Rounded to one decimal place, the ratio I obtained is 1.3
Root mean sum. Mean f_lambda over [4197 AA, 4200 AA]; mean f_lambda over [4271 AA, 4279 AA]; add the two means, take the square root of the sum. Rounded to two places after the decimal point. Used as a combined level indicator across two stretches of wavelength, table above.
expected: 4.37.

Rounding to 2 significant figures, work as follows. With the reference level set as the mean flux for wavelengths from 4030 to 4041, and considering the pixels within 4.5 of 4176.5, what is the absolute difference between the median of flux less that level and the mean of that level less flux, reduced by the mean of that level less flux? 2.2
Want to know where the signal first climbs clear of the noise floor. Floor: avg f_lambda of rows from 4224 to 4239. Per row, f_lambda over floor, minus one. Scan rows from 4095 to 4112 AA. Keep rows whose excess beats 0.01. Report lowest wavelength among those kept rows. 4096.33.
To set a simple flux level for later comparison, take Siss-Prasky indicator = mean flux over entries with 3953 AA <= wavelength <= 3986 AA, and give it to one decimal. 10.1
